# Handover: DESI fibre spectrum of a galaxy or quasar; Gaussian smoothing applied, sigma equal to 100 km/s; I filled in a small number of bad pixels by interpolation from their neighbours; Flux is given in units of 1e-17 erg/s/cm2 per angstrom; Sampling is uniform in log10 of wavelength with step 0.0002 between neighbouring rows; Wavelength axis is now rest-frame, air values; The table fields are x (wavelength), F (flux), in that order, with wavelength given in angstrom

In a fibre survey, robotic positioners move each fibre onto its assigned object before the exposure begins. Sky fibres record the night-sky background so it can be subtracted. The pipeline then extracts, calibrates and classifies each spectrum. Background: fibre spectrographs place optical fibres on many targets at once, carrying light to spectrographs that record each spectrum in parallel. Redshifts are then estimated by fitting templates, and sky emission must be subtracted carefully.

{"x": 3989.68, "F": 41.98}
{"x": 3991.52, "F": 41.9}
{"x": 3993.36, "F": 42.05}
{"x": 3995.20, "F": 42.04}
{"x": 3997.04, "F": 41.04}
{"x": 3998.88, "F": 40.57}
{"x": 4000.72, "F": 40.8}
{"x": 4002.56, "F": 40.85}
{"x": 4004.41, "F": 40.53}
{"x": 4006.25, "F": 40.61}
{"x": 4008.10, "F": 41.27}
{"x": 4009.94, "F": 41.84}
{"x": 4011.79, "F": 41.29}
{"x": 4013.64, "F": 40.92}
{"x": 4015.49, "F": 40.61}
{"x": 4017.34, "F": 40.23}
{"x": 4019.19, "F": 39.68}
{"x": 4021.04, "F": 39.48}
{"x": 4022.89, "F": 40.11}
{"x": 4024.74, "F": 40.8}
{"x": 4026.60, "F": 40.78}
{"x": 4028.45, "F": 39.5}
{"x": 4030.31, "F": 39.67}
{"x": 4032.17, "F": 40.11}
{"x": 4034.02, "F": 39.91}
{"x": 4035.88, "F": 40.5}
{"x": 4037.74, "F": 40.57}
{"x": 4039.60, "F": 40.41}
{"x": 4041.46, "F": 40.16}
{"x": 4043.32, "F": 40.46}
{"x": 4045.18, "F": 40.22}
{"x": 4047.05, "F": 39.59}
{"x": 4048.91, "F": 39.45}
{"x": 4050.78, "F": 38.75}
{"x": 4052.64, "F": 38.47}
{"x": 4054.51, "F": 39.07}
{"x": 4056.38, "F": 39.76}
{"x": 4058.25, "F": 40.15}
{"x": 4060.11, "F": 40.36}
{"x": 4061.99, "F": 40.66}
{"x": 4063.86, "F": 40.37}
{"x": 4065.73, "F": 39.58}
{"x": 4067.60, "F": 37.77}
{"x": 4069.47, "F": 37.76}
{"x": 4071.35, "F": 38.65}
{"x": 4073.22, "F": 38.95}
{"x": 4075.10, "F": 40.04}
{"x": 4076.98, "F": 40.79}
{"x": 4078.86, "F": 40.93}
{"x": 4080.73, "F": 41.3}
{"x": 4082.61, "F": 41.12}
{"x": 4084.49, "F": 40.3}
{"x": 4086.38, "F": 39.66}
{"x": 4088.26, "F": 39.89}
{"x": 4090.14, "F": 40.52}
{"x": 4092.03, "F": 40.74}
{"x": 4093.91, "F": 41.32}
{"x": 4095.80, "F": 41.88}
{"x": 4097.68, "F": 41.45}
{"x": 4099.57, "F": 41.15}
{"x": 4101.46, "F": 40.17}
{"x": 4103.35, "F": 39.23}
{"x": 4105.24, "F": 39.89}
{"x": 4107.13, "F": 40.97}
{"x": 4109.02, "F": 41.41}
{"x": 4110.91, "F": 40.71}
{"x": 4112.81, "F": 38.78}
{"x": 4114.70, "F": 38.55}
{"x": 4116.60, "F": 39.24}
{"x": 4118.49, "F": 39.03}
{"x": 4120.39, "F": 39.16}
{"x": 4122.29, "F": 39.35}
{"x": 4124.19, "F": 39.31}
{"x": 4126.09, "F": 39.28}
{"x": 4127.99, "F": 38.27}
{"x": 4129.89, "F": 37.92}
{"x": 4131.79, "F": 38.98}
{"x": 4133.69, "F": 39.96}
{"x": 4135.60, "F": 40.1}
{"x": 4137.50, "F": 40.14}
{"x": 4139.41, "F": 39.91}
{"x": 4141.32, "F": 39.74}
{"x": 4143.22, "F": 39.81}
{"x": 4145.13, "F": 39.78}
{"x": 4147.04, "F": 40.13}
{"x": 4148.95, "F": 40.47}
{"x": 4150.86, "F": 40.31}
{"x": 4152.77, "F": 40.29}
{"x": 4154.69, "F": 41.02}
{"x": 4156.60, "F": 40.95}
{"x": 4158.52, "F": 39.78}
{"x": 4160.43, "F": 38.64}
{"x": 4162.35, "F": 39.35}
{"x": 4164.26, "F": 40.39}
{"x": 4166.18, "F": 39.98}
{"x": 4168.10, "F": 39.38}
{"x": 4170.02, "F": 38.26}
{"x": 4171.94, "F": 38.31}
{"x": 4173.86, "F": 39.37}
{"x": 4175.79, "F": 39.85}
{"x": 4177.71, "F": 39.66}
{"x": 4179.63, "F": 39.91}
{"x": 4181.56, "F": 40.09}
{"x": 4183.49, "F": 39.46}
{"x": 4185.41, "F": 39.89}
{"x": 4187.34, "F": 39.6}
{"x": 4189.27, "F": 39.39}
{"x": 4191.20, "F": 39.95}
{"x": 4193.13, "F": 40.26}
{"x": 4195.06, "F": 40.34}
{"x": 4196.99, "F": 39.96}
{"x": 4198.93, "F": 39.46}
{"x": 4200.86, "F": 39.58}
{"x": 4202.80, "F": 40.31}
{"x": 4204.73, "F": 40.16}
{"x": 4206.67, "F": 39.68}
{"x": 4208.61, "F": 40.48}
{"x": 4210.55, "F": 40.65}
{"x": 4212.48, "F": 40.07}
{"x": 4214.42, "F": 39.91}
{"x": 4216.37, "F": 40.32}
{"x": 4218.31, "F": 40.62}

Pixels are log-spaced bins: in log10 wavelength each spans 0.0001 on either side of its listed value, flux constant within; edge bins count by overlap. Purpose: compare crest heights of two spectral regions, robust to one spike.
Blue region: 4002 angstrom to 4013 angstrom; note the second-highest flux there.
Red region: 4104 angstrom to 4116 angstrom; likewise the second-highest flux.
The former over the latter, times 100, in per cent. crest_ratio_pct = 100.8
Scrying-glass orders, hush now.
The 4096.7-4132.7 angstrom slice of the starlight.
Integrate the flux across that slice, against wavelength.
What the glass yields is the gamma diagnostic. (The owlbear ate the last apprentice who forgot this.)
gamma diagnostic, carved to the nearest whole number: 1427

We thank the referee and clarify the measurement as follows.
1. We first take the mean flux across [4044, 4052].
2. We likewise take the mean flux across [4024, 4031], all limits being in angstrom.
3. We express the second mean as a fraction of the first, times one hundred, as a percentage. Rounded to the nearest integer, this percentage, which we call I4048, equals 102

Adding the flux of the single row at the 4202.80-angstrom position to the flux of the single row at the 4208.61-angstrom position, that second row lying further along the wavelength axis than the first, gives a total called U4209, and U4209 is 80.8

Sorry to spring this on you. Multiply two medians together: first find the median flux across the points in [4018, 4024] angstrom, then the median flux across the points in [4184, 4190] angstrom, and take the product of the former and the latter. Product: 1571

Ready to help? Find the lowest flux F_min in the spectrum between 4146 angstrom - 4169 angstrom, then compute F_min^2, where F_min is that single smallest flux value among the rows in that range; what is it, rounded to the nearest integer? 1493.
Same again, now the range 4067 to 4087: 1426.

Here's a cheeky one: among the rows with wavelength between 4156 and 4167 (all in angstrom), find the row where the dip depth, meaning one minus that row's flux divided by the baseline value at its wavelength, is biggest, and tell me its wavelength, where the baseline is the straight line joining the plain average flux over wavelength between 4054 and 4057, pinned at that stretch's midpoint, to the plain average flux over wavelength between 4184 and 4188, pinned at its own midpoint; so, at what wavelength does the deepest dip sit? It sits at 4160.43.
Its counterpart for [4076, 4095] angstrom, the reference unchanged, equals 4086.38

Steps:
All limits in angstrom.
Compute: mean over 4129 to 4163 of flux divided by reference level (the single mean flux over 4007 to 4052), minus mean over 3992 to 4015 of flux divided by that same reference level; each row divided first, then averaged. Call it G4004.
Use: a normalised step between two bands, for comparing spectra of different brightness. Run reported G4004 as -0.032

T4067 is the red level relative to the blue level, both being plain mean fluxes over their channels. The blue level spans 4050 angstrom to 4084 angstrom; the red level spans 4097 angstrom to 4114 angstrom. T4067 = 1.02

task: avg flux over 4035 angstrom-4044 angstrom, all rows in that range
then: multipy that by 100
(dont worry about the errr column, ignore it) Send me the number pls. 4042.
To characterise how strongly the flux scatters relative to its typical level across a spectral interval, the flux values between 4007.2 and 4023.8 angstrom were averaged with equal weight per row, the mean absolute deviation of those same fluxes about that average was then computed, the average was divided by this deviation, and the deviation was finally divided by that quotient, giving 0.010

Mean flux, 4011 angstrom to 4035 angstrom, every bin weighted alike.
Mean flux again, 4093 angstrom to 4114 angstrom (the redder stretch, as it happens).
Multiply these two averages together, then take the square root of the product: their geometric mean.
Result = 40.4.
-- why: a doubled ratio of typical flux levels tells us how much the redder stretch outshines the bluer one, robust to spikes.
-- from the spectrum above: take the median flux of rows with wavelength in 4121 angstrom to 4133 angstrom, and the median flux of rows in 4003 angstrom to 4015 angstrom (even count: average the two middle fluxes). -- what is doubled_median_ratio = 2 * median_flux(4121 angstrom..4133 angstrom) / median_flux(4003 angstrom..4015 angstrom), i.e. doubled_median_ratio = 1.90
